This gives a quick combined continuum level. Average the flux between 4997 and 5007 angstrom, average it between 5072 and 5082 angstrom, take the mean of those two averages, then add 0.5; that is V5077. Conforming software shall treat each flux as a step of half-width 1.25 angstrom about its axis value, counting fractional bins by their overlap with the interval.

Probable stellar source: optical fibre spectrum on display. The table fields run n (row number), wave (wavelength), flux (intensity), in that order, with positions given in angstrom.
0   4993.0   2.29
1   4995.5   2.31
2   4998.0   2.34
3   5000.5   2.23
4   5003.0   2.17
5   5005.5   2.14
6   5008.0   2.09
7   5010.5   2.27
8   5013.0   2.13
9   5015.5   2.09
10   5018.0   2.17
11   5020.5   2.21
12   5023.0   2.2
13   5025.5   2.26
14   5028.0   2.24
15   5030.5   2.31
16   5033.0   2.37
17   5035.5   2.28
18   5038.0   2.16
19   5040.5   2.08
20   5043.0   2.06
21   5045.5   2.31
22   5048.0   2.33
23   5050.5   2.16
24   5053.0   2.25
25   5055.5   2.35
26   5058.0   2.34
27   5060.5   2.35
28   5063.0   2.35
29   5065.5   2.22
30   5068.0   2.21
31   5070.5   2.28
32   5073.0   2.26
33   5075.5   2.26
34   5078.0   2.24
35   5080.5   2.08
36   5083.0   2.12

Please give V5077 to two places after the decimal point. 2.71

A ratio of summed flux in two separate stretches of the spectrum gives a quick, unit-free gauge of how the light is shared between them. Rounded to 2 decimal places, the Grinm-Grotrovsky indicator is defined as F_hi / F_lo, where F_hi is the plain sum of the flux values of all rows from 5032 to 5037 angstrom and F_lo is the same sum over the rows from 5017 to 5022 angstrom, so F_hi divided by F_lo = 1.06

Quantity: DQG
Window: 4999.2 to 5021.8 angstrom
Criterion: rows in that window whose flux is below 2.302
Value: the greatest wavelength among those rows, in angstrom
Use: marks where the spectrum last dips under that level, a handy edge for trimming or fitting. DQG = 5020.5 angstrom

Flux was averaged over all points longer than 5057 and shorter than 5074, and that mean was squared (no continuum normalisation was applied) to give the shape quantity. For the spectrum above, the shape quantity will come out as 5.23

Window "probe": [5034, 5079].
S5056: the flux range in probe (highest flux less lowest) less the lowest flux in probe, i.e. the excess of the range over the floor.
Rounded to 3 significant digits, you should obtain -1.77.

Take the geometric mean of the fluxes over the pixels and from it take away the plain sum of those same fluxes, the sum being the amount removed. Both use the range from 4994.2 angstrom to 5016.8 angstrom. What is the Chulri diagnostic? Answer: -17.6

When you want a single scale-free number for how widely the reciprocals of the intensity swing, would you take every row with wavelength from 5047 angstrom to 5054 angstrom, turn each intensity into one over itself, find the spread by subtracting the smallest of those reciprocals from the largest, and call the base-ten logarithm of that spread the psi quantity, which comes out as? -1.47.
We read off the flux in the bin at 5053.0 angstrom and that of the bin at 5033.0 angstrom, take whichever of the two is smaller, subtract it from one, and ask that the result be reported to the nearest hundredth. -1.25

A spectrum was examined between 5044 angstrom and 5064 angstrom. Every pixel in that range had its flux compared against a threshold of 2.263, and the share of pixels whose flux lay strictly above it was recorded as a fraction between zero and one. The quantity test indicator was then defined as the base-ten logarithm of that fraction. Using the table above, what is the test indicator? -0.1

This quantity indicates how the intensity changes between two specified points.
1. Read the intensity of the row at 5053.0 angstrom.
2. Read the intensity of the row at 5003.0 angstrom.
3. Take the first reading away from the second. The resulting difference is -0.08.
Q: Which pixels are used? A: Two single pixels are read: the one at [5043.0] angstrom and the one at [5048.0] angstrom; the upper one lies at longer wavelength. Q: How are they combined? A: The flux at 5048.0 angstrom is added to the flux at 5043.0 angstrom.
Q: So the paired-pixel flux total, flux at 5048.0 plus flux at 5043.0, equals 4.39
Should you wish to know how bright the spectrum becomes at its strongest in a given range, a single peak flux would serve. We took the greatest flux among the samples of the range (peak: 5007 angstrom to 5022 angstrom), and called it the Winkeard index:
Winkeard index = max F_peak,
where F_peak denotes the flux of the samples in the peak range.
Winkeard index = 2.27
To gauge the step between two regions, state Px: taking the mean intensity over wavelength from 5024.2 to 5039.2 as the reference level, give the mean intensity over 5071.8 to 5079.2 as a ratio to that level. 0.99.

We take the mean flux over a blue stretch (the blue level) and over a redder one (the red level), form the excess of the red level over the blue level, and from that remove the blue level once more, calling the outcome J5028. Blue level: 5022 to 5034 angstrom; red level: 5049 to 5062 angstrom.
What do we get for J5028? -2.26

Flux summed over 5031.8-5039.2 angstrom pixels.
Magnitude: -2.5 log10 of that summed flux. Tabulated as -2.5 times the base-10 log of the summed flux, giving -2.08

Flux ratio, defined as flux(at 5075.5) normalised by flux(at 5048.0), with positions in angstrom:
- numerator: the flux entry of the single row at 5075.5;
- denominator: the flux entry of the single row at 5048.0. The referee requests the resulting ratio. 0.97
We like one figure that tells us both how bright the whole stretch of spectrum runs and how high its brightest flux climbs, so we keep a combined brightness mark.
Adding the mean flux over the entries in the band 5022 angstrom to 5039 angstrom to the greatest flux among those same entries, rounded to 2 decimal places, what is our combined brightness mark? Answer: 4.63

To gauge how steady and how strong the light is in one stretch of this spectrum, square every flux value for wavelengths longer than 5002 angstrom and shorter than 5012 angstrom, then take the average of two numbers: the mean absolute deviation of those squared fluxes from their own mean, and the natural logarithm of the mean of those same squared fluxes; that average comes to 0.89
